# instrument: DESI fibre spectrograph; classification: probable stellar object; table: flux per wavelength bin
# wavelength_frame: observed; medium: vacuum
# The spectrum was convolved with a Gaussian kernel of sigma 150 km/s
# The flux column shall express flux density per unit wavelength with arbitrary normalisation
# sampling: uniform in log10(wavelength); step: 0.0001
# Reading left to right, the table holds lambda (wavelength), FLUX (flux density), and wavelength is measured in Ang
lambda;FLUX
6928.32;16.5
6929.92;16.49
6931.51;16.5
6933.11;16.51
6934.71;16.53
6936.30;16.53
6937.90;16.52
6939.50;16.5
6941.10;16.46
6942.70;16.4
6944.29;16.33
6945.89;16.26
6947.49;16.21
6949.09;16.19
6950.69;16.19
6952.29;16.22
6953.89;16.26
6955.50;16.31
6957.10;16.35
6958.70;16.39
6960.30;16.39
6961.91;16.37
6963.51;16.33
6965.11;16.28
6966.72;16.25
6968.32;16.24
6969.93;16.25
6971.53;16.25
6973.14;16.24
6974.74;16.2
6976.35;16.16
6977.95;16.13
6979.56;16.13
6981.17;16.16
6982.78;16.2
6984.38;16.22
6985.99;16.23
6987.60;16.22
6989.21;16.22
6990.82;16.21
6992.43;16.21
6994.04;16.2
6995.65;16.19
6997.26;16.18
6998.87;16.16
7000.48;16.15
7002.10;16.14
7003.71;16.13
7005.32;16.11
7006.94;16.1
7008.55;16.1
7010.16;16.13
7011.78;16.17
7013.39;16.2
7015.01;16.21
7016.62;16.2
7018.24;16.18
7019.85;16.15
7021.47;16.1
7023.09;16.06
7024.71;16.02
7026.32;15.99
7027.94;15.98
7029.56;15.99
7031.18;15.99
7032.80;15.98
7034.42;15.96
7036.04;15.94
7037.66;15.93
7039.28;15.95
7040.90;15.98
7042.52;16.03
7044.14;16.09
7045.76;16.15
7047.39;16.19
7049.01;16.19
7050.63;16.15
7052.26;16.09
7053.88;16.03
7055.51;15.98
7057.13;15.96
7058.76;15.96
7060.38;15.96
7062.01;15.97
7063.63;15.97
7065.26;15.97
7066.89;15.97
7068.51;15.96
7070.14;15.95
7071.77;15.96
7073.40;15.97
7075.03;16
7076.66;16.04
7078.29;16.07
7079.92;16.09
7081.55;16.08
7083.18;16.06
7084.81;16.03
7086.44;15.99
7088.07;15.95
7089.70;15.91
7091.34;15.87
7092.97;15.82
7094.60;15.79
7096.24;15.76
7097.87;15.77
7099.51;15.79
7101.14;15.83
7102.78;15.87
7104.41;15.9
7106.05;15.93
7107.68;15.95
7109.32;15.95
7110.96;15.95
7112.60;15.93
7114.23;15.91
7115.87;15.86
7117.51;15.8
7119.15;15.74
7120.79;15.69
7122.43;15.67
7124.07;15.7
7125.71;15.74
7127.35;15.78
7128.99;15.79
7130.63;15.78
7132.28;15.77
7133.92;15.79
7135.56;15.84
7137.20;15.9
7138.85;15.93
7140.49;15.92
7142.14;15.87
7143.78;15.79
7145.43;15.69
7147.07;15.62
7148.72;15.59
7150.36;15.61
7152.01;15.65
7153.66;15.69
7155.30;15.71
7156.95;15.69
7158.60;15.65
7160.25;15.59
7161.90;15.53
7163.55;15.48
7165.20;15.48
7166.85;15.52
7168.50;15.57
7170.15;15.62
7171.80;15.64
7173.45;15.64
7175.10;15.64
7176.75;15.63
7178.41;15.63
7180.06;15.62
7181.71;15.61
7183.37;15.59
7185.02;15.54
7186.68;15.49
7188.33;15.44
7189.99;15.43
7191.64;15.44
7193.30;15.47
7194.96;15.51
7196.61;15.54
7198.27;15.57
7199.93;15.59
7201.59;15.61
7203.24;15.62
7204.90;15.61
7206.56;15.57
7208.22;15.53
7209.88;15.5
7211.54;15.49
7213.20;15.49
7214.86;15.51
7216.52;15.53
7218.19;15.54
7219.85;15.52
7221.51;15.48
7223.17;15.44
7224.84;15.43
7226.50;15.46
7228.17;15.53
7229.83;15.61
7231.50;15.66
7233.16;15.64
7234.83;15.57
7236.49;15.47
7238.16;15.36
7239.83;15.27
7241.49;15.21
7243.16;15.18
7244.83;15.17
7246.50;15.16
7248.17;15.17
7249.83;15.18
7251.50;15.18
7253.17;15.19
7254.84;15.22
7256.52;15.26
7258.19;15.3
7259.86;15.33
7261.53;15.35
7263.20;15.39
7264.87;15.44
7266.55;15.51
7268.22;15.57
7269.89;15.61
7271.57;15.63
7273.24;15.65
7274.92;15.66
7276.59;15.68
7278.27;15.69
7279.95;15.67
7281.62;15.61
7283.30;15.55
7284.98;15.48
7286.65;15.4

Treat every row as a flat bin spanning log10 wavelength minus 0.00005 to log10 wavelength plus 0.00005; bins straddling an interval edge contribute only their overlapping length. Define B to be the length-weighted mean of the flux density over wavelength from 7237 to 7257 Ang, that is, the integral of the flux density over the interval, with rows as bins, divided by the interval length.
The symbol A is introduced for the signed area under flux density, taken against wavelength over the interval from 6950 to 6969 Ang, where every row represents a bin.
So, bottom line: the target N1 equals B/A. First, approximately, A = 310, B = 15.2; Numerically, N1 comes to 0.049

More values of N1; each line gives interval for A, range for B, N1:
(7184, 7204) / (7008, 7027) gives 0.052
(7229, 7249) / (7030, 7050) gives 0.052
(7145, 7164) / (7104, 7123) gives 0.053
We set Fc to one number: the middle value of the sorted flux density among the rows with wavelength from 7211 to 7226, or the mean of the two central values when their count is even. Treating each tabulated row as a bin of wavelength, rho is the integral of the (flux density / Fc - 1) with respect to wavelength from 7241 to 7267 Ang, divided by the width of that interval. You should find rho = -0.01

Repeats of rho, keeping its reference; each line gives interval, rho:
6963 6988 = 0.05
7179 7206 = 0.00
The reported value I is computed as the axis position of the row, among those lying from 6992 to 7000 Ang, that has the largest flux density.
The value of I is 6992.43 Ang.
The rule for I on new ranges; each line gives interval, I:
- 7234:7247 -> 7234.83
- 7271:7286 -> 7278.27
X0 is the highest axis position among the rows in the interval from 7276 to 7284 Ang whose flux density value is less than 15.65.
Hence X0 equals 7283.30 Ang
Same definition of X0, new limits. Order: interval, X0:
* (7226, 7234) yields 7233.16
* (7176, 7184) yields 7183.37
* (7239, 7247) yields 7246.50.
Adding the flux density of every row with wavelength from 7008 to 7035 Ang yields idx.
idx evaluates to 273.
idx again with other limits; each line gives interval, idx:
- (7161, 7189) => 265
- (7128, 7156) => 268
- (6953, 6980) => 277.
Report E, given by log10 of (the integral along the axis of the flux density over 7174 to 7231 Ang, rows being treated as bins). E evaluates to 2.9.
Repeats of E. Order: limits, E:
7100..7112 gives 2.3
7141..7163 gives 2.5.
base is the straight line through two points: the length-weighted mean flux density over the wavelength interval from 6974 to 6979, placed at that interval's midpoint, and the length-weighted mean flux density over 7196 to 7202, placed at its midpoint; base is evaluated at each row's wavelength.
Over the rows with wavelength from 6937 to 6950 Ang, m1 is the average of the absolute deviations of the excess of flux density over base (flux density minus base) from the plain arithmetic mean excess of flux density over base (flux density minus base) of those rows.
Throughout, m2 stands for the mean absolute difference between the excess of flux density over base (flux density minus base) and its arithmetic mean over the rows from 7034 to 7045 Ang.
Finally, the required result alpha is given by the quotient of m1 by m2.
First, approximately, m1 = 0.10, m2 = 0.051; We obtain 2.02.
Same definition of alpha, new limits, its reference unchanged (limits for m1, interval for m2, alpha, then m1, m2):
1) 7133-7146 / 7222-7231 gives 0.96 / 0.06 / 0.066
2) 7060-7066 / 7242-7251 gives 0.90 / 0.01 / 0.008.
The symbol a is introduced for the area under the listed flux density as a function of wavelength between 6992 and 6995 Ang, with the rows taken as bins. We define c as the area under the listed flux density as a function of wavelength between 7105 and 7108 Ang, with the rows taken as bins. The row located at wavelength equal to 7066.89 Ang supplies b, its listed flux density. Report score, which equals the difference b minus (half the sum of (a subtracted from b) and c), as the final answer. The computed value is 8.4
